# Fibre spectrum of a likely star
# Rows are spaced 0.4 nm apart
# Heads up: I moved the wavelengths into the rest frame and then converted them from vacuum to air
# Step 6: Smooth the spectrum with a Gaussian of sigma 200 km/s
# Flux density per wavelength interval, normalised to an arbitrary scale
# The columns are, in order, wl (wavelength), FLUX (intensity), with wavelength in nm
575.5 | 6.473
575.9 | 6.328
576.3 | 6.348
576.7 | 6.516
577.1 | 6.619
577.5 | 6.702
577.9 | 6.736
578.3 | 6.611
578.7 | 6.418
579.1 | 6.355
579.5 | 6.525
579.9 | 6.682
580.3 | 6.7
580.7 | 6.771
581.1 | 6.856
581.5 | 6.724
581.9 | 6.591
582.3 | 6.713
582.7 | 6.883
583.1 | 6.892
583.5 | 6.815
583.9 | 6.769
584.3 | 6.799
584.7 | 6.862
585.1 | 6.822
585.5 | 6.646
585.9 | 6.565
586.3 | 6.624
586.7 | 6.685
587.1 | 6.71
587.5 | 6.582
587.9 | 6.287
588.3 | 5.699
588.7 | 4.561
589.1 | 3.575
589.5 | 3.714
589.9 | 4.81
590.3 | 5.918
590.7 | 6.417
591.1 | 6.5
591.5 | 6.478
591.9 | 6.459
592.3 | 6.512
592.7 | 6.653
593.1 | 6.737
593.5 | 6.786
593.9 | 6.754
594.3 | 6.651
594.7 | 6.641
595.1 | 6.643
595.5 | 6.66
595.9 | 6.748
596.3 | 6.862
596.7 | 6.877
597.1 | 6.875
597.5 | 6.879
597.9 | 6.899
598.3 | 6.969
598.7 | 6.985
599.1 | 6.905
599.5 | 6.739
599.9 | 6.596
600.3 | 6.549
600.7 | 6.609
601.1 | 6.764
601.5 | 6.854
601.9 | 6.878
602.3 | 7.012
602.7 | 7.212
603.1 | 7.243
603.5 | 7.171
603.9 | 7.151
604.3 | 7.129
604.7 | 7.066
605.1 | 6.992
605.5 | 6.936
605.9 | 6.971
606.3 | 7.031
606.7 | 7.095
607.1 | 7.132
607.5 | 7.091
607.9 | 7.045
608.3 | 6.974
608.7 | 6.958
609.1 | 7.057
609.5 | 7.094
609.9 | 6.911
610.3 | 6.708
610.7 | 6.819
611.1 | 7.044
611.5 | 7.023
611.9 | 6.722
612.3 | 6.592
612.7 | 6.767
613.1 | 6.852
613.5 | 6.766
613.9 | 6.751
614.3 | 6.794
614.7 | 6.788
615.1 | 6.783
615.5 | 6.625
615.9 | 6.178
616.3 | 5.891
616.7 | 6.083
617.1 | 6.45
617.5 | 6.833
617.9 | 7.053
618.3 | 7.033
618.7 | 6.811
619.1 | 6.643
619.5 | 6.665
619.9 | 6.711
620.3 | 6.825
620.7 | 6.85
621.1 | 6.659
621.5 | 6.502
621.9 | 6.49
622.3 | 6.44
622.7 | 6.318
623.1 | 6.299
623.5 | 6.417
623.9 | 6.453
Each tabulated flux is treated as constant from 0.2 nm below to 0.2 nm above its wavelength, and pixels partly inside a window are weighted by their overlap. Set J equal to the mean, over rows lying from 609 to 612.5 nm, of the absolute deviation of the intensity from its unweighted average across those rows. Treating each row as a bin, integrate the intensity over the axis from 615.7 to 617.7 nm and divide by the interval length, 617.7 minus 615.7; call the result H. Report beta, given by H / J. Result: 40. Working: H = 6.29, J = 0.16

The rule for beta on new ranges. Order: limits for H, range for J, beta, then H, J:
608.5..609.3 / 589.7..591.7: 13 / 7.01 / 0.53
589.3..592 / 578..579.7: 63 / 5.73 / 0.09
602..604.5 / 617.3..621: 68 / 7.14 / 0.10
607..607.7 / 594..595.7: 1053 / 7.11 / 0.01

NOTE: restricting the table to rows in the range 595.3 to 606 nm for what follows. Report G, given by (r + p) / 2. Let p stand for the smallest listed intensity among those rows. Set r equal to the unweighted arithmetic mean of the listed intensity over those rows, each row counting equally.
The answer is 6.73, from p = 6.549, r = 6.9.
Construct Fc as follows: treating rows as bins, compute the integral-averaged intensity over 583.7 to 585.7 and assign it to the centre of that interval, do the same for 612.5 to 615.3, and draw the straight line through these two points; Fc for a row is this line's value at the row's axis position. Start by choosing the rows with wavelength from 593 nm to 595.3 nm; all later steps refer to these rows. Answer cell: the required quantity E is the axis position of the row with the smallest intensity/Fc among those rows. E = 594.7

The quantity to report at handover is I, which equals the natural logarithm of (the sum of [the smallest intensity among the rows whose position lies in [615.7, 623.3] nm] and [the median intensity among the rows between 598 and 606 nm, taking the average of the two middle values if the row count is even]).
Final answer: 2.55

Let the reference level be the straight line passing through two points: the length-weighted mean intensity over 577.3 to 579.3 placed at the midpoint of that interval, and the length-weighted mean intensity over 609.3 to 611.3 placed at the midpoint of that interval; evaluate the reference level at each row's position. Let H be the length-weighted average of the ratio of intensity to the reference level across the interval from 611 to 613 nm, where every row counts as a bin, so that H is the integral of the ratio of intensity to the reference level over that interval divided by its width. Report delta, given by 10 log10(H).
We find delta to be -0.07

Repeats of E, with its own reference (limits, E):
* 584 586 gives 585.9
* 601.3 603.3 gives 601.5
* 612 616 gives 615.9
